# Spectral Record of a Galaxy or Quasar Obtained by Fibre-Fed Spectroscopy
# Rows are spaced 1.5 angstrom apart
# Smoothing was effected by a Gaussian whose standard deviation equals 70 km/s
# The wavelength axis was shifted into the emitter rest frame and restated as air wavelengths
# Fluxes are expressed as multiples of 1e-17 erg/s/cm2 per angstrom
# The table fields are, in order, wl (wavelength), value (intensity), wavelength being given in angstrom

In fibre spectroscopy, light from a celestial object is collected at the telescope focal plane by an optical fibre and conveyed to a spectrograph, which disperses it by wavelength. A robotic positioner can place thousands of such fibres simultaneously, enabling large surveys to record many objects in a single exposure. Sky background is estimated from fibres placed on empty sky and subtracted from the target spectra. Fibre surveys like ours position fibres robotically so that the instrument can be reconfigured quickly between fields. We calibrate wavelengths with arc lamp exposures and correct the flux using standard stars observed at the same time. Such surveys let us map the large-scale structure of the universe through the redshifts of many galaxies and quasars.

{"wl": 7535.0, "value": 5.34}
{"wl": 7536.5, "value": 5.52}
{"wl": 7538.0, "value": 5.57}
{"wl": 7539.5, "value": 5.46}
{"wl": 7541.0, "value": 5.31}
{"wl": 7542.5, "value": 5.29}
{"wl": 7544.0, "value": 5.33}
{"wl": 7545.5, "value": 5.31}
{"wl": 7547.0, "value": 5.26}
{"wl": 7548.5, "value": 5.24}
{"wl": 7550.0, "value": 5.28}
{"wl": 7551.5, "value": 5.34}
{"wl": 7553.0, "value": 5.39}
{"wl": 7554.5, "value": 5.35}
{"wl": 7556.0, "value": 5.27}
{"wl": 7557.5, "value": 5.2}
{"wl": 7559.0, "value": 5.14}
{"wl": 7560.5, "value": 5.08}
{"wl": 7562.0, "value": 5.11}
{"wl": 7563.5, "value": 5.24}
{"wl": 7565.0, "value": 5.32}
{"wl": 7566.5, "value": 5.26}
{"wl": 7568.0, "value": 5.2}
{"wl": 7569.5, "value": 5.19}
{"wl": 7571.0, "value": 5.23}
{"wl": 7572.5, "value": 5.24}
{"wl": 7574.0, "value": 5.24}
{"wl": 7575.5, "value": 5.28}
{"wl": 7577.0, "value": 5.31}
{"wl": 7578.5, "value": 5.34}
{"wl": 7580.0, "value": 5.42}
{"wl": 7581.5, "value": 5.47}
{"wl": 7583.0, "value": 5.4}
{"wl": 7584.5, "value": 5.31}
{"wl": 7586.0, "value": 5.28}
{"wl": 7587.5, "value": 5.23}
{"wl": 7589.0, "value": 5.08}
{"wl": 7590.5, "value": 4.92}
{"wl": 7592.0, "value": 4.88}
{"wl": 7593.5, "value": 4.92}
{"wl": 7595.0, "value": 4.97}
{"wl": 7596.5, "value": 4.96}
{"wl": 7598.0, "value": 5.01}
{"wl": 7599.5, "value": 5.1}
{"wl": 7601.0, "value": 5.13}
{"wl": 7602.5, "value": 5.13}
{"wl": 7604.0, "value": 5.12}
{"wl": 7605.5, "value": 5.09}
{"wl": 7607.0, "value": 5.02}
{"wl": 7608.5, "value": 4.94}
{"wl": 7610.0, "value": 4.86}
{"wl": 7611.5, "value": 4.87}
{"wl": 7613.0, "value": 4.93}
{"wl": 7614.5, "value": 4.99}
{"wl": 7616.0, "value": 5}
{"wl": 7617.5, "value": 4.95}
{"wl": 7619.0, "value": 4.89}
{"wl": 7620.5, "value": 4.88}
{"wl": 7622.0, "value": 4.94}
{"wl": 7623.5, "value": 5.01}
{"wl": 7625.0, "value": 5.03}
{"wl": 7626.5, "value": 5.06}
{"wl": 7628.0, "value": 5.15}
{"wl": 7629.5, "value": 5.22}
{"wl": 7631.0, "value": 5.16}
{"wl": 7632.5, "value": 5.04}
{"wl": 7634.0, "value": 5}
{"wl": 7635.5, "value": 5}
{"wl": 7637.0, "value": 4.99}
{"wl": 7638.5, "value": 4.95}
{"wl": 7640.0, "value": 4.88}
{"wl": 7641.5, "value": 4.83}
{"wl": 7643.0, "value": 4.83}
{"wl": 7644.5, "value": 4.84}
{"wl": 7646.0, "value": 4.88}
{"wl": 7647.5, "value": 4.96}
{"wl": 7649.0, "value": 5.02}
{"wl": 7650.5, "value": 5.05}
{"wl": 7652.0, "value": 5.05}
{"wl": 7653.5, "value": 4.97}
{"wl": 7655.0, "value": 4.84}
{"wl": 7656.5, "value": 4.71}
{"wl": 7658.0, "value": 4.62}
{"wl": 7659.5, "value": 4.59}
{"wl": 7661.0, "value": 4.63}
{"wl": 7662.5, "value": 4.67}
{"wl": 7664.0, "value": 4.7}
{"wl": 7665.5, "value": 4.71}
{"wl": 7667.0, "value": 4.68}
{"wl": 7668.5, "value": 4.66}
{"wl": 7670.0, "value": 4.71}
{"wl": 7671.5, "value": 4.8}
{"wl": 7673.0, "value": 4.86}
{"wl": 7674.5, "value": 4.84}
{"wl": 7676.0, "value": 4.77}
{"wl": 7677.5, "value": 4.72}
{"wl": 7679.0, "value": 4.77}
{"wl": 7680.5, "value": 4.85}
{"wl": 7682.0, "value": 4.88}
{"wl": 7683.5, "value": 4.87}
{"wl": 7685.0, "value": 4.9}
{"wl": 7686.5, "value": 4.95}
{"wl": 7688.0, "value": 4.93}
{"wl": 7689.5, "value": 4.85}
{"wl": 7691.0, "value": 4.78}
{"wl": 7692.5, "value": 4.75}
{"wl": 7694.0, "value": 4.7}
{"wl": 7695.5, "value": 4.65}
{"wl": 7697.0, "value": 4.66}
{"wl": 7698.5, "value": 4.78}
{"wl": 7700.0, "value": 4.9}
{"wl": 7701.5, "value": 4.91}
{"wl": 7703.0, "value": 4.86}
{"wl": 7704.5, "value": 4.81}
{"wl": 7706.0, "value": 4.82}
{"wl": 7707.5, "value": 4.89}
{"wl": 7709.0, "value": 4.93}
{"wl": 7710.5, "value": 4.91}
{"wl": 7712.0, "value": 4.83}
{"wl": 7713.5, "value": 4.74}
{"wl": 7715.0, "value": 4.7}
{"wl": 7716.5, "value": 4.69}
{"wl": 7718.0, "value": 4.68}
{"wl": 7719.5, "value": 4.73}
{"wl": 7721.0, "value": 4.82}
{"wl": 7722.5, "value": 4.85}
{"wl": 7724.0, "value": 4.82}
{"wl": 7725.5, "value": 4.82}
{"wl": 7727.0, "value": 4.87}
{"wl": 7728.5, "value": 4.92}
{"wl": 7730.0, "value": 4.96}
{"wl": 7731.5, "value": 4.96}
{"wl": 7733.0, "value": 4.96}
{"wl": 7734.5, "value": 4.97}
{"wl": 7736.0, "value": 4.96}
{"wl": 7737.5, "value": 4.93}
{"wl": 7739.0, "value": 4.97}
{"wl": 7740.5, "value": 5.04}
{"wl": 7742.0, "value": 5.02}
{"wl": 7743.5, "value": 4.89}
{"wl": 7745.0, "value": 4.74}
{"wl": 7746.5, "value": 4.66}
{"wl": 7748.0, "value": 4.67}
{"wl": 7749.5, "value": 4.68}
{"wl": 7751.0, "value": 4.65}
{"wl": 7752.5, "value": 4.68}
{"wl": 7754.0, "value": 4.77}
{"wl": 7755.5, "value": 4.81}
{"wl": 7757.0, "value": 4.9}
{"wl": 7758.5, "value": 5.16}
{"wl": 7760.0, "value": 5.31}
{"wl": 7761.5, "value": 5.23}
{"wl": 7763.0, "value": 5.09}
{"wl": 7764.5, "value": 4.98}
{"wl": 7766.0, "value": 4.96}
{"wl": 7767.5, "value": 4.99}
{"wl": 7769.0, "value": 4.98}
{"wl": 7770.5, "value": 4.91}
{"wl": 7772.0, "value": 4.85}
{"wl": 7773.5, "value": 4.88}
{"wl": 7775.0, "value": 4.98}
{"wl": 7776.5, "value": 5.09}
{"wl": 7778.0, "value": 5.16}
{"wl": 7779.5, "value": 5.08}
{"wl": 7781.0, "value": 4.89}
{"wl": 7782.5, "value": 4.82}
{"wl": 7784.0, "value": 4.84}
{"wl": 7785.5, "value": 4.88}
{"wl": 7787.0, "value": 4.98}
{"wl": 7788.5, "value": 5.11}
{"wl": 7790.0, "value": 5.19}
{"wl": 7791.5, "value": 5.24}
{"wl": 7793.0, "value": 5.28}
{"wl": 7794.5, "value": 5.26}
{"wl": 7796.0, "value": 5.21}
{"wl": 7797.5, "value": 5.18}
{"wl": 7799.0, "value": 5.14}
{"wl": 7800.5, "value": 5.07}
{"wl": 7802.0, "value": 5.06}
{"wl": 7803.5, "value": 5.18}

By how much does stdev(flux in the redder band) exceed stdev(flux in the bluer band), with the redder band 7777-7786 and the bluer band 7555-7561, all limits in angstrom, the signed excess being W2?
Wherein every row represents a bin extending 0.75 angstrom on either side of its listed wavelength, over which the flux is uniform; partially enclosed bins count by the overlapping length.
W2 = 0.06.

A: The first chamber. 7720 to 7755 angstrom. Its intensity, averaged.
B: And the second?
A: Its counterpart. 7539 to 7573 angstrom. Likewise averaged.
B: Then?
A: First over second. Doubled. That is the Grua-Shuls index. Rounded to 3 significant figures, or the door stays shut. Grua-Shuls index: 1.84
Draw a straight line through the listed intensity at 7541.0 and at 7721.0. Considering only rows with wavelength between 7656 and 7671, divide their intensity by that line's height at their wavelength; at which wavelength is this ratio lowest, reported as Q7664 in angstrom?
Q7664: 7659.5 angstrom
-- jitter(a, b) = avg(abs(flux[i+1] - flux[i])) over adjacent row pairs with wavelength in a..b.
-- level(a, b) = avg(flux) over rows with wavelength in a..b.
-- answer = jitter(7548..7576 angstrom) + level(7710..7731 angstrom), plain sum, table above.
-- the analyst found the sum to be 4.86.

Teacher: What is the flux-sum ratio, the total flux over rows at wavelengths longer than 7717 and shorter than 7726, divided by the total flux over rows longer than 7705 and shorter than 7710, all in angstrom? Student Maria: 1.96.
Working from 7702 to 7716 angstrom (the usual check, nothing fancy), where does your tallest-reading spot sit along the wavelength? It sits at 7709.0 angstrom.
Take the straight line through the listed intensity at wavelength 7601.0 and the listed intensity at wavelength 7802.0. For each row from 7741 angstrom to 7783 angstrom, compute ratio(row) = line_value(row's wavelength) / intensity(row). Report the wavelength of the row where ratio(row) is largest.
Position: 7751.0 angstrom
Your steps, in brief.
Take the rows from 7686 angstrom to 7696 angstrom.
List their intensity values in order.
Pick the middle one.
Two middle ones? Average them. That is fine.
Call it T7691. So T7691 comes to 4.8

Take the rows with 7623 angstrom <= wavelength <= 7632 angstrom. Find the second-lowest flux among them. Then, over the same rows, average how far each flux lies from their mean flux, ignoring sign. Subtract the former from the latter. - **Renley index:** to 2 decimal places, -4.96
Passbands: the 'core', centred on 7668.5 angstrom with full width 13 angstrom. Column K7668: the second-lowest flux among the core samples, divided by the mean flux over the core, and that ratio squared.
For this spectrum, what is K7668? 0.972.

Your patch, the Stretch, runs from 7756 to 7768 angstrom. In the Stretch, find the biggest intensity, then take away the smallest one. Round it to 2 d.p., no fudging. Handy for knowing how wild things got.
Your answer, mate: 0.41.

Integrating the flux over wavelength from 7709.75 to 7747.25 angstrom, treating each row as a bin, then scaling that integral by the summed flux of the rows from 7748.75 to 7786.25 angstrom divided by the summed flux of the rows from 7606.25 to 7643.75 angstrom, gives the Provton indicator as 181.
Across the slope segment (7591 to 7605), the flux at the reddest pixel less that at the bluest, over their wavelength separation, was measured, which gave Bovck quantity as 0.020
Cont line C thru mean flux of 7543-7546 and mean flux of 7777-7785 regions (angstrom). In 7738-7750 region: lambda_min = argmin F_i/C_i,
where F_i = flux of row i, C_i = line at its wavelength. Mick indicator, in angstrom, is 7746.5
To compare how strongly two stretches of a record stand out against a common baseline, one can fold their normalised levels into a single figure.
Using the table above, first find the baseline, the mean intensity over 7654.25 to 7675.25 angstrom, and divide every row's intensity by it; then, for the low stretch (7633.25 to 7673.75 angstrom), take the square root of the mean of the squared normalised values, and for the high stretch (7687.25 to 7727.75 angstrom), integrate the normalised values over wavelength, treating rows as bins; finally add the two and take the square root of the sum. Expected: 6.50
